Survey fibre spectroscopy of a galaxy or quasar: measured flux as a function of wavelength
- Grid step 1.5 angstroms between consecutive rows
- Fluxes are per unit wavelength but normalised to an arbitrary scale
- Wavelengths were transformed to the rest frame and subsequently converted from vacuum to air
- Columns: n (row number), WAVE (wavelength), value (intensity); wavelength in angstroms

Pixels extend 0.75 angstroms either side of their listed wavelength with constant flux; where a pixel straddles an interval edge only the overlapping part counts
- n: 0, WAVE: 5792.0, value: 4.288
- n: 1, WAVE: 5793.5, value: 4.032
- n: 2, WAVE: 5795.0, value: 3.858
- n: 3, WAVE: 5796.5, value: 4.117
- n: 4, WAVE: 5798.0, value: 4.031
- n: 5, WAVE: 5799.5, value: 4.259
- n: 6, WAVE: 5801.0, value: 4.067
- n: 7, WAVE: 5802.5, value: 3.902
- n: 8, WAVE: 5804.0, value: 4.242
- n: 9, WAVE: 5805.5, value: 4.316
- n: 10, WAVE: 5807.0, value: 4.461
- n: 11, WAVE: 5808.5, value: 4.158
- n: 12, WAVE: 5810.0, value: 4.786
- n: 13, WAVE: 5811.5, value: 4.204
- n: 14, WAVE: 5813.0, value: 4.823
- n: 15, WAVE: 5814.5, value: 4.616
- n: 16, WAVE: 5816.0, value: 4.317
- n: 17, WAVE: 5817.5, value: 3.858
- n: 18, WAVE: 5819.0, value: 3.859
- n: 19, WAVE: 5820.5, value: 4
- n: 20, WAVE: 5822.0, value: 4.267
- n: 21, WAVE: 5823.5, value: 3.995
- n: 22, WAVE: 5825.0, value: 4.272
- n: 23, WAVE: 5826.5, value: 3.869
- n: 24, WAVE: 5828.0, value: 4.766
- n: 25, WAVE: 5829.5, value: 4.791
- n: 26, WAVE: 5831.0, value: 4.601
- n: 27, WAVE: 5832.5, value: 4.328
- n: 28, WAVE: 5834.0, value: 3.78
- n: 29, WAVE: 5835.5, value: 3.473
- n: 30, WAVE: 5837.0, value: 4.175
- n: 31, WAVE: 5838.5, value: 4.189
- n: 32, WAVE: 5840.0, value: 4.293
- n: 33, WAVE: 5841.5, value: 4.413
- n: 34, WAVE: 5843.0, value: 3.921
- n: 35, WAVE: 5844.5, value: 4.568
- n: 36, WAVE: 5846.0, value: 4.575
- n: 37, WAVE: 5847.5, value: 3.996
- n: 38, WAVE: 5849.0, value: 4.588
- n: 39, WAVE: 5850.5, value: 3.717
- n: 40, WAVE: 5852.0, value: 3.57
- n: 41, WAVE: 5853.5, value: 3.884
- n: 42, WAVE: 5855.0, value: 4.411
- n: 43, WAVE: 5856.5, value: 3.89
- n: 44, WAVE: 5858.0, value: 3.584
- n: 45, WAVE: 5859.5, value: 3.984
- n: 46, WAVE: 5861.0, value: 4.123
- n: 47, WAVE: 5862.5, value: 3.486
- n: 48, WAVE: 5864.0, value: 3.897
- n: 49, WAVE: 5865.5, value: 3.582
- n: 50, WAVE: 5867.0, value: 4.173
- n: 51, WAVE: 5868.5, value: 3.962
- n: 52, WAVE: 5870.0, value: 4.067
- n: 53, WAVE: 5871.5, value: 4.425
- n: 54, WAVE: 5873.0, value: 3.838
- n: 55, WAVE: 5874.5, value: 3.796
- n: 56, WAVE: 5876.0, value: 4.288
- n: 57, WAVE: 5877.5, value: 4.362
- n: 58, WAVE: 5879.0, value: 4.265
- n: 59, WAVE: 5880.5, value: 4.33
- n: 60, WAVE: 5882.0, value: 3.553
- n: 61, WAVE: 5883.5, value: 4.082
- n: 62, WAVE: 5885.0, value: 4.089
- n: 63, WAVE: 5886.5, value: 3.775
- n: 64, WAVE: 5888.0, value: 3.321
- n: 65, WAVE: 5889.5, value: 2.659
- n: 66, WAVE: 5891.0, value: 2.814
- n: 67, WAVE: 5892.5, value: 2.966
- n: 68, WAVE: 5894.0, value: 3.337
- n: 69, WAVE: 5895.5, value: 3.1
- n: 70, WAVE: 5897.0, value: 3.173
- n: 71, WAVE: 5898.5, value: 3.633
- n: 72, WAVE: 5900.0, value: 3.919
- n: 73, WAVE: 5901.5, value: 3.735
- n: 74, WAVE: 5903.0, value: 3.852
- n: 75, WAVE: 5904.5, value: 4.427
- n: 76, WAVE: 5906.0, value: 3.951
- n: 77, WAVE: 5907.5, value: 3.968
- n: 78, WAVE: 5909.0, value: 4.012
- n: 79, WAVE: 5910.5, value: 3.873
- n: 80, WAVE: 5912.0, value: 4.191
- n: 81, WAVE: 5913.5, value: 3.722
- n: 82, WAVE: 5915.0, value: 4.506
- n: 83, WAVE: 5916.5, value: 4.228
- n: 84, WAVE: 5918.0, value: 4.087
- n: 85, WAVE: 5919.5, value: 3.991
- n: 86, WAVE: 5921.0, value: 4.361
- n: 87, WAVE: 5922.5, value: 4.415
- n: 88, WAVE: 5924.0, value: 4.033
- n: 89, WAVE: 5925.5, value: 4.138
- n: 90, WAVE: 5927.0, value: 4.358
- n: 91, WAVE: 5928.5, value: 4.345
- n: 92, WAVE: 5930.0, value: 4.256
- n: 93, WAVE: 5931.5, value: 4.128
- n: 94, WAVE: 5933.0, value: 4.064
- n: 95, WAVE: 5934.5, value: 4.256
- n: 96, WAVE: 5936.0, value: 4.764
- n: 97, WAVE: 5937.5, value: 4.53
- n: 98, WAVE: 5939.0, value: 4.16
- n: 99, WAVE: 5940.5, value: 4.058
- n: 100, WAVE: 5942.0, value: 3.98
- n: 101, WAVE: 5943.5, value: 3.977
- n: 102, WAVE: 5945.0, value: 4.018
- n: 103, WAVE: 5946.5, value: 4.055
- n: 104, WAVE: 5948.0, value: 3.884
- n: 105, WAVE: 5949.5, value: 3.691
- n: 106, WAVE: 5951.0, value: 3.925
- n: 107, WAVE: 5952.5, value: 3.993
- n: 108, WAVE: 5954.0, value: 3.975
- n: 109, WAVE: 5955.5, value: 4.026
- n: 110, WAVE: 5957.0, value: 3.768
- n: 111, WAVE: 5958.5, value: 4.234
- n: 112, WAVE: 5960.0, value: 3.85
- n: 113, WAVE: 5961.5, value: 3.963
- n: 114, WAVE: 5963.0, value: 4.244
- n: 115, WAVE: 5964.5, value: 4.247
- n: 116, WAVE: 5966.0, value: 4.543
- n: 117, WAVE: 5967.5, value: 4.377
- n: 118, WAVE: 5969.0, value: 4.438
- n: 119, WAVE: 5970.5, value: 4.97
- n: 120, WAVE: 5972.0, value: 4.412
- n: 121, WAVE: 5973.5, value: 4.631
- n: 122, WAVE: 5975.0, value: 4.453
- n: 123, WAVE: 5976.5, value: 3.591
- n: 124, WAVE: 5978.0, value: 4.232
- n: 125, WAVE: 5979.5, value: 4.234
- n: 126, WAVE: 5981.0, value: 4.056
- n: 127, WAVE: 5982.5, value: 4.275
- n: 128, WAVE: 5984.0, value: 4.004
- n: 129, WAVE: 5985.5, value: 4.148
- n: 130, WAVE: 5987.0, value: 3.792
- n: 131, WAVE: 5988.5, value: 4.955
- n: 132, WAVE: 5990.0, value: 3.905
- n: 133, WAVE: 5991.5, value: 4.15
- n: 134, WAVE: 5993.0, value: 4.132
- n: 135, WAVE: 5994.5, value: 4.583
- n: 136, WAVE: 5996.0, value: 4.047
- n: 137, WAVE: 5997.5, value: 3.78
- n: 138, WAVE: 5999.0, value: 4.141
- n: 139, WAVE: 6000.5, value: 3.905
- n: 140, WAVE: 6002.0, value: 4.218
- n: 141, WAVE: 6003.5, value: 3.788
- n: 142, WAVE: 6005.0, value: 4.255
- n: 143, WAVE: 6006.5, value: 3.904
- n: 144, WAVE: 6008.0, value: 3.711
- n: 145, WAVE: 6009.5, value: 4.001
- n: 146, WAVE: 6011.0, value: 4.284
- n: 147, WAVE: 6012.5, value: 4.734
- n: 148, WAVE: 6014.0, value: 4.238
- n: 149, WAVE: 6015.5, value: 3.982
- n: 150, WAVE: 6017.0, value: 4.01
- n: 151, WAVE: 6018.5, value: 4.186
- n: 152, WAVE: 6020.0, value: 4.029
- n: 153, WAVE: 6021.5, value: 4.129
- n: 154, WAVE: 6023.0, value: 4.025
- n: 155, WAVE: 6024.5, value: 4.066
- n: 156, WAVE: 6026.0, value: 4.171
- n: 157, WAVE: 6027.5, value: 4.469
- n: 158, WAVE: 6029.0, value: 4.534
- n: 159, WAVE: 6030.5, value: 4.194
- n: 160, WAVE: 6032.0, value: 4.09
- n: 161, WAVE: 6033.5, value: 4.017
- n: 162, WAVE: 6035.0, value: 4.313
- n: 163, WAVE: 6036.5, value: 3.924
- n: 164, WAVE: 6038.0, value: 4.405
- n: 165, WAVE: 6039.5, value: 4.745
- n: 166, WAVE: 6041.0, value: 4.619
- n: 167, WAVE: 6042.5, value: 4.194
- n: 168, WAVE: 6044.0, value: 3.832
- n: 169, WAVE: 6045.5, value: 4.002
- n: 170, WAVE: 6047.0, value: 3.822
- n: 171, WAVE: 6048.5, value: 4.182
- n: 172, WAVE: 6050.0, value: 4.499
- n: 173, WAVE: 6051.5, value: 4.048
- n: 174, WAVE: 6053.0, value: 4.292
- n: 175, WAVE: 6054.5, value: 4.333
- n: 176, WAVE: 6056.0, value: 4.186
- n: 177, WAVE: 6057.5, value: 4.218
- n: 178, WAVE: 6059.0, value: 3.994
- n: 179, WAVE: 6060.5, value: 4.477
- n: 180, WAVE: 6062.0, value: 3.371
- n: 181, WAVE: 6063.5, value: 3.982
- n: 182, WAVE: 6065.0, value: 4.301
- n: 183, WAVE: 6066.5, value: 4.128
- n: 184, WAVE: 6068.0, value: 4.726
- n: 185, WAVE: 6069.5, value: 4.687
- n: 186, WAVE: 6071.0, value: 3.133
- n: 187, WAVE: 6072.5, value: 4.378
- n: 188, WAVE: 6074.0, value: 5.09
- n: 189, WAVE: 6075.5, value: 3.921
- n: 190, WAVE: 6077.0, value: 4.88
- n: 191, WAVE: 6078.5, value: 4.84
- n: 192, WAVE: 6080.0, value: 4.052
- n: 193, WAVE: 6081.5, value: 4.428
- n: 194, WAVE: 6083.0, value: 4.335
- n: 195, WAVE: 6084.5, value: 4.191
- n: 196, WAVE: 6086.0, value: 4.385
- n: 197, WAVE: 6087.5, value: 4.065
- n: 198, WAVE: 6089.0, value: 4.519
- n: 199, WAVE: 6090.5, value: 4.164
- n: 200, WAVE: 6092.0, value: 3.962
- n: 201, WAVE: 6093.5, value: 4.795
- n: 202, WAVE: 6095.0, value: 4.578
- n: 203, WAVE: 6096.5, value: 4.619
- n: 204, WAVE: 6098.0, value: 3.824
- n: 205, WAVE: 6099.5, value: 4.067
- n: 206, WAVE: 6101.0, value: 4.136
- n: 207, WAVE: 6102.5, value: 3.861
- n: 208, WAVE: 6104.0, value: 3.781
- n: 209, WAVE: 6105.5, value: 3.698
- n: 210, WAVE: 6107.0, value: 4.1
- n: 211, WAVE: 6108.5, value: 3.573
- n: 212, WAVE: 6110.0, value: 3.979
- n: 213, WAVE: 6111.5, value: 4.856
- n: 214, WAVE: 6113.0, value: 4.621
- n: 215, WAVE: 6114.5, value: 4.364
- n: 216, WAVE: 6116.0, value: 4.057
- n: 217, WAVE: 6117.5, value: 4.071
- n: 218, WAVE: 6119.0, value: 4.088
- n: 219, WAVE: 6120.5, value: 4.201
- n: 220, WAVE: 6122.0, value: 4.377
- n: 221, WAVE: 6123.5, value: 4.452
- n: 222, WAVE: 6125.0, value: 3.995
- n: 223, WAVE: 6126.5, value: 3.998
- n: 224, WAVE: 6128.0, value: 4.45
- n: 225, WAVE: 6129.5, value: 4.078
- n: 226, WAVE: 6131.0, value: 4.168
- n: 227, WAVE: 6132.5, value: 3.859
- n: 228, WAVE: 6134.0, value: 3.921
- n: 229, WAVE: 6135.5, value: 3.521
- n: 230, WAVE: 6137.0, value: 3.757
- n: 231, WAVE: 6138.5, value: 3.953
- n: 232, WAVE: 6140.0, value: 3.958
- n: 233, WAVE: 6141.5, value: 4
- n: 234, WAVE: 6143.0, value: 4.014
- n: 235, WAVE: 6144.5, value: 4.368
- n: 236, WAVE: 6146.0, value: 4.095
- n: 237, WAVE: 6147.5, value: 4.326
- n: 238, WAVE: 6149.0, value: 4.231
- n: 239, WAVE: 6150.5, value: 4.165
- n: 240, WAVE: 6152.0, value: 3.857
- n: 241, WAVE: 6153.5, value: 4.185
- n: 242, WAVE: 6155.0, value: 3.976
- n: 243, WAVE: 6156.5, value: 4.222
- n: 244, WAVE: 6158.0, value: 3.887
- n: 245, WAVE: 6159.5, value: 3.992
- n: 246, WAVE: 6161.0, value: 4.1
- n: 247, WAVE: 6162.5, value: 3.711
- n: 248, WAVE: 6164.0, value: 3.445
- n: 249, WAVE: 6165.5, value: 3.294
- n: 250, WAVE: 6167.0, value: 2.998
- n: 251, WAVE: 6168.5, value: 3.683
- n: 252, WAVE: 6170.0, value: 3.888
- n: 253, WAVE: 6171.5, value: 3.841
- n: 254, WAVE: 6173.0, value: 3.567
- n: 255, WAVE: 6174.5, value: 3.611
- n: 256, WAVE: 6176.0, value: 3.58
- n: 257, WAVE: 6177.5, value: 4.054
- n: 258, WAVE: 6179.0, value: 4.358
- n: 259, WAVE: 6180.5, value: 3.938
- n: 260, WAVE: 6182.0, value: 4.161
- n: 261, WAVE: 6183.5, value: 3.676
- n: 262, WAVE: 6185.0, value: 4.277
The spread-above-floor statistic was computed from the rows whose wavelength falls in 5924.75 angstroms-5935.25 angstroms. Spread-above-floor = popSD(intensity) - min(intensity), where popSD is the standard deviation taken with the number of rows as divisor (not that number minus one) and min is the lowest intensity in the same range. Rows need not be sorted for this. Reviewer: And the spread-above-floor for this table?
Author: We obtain -3.96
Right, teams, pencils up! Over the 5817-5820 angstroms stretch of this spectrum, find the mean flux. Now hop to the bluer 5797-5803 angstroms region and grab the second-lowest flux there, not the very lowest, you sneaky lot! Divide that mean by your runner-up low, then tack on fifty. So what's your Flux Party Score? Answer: 50.96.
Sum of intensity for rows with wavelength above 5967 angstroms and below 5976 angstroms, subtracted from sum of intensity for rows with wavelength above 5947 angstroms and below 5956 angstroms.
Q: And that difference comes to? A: -3.8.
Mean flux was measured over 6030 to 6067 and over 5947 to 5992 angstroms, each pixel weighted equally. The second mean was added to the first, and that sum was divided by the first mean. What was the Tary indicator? 2.00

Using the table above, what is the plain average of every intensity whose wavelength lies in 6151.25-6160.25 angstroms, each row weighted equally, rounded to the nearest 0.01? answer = 4.02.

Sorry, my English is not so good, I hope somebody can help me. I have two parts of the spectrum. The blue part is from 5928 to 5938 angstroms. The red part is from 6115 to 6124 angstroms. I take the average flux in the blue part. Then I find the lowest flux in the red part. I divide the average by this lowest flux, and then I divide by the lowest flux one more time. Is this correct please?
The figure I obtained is 0.263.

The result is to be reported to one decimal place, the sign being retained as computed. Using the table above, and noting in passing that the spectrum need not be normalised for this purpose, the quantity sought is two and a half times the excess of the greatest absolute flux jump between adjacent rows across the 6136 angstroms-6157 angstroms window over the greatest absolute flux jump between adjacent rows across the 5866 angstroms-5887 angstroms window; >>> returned -1.1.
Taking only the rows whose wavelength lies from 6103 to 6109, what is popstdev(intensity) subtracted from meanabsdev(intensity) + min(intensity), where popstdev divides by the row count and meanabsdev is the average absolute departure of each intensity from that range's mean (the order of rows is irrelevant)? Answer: 3.5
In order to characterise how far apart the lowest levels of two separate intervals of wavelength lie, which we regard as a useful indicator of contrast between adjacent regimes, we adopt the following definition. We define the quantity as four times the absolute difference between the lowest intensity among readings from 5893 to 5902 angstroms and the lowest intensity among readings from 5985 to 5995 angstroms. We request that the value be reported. 2.8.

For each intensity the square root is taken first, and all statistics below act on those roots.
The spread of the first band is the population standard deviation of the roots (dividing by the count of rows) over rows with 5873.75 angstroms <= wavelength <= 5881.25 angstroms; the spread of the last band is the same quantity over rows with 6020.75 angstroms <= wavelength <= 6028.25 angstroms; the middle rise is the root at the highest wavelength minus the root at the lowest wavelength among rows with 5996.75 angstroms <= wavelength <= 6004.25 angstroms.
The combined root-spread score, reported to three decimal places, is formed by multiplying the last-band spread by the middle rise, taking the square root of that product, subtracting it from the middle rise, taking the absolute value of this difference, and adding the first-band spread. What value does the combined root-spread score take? 0.059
